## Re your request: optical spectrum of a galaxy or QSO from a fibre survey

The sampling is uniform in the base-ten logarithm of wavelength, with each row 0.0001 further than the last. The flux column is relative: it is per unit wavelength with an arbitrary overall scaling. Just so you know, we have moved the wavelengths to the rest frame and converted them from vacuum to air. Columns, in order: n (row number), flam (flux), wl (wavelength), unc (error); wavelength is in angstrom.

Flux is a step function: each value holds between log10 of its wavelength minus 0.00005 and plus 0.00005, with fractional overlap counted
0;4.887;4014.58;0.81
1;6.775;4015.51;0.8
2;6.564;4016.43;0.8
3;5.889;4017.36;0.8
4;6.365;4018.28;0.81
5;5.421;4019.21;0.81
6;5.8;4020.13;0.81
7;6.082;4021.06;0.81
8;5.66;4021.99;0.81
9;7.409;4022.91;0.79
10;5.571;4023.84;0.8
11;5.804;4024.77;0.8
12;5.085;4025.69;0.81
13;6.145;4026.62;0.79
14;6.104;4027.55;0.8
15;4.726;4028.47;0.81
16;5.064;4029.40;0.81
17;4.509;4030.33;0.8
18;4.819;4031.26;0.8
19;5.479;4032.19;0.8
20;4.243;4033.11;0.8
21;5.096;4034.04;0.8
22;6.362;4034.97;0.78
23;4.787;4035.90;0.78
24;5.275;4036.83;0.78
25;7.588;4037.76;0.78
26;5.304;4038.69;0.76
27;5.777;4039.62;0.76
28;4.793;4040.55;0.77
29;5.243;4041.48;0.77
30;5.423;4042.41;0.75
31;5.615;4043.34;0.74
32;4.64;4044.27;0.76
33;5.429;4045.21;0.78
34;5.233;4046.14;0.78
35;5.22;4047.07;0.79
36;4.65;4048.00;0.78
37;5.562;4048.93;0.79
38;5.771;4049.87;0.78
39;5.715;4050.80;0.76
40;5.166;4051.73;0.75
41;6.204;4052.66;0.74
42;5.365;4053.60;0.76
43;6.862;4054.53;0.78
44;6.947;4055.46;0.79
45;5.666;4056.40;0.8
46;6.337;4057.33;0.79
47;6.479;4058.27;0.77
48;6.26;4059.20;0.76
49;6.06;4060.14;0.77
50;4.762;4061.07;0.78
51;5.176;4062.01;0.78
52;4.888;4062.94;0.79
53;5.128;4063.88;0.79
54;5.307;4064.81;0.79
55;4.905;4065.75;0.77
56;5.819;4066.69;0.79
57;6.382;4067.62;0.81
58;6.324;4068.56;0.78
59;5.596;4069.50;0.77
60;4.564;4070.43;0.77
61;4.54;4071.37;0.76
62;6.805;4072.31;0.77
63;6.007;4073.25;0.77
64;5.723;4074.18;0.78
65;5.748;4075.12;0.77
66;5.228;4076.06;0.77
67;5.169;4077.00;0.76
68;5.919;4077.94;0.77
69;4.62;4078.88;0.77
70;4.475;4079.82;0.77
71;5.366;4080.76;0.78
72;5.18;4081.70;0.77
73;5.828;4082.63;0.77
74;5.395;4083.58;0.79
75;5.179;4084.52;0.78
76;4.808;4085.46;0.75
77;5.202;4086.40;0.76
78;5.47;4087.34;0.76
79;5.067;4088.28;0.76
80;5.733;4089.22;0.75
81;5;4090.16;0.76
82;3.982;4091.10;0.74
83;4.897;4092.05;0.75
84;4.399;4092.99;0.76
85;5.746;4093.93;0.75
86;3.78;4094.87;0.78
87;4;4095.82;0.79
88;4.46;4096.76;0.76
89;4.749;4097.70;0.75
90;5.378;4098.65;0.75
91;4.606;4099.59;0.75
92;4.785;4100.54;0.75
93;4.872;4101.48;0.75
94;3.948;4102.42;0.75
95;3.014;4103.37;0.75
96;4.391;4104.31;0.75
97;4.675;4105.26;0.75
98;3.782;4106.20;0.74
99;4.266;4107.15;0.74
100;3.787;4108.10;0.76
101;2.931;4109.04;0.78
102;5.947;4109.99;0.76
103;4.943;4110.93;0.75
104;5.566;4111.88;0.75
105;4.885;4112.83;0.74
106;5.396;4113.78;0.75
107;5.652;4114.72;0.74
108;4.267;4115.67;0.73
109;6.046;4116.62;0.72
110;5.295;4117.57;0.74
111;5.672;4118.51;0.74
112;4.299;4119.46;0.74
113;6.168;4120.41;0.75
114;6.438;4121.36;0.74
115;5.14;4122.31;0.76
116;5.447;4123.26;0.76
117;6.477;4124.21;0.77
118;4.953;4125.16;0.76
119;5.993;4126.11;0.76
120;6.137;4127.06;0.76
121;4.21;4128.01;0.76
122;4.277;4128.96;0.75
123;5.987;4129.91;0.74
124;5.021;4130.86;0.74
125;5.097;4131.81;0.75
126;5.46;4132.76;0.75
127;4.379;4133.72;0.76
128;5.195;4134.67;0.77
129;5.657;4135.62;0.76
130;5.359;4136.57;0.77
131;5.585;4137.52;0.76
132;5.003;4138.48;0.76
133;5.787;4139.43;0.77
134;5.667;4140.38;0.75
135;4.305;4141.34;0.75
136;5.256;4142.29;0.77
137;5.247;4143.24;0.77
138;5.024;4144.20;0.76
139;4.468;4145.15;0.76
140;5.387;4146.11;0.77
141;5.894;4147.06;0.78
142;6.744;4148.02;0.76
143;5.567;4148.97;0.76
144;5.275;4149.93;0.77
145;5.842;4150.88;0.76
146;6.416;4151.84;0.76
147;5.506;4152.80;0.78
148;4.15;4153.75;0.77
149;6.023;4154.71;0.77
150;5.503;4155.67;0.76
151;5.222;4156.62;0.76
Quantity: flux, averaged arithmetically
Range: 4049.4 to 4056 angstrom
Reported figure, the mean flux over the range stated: 6.00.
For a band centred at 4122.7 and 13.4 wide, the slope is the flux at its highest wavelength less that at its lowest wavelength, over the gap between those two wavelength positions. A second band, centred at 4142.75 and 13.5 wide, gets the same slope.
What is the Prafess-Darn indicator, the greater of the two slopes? 0.02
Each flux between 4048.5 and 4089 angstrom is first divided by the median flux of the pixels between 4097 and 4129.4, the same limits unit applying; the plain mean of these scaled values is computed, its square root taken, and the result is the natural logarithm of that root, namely 0.062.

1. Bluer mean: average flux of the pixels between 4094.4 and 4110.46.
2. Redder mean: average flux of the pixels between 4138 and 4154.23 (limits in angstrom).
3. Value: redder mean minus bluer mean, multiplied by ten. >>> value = 11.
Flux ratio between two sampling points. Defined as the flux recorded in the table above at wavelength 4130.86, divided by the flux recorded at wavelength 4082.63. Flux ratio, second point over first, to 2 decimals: 0.86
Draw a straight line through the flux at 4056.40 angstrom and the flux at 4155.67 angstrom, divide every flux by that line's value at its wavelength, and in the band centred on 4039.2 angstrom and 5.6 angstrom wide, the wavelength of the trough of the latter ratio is 4040.55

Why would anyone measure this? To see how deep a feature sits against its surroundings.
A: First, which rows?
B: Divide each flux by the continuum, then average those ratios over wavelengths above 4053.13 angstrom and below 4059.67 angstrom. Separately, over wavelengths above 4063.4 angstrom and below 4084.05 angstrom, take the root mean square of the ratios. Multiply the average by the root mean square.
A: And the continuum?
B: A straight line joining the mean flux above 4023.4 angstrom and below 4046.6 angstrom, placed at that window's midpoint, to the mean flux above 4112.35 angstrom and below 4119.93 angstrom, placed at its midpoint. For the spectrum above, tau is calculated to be 1.23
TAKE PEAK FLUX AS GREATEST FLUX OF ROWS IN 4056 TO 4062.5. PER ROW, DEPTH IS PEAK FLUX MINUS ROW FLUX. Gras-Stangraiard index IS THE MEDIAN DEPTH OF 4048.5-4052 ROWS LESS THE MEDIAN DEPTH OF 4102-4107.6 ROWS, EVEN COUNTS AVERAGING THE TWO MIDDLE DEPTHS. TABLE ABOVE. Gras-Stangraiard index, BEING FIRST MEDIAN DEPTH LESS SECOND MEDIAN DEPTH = -1.5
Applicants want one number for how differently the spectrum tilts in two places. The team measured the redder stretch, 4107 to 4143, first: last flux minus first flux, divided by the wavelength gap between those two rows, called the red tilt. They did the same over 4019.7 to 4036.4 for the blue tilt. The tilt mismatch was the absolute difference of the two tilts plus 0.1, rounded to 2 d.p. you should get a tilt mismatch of 0.19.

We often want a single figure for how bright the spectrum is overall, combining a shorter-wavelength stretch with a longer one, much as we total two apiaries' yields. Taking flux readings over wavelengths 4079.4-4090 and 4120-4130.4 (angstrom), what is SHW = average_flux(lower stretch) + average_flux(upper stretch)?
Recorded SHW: 10.8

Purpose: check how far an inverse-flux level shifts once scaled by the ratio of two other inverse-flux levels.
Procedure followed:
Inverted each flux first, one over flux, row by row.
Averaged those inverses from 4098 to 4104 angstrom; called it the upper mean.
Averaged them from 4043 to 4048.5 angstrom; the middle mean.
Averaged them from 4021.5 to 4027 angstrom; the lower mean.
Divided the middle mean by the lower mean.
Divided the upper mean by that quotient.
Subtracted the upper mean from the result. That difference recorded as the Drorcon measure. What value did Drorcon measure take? -0.030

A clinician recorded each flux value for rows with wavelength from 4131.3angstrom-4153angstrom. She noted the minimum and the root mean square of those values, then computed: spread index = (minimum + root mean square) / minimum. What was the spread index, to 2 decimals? 2.26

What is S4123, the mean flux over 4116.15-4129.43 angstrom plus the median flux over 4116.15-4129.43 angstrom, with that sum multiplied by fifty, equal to 551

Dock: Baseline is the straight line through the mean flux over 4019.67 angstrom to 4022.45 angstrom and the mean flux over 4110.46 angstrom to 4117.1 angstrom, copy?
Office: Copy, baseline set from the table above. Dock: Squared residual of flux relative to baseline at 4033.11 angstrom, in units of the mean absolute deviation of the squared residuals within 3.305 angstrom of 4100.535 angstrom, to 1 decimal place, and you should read 1.7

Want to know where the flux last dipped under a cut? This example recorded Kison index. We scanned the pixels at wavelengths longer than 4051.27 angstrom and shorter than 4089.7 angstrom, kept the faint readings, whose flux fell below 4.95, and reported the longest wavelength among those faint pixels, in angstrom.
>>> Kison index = 4085.46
